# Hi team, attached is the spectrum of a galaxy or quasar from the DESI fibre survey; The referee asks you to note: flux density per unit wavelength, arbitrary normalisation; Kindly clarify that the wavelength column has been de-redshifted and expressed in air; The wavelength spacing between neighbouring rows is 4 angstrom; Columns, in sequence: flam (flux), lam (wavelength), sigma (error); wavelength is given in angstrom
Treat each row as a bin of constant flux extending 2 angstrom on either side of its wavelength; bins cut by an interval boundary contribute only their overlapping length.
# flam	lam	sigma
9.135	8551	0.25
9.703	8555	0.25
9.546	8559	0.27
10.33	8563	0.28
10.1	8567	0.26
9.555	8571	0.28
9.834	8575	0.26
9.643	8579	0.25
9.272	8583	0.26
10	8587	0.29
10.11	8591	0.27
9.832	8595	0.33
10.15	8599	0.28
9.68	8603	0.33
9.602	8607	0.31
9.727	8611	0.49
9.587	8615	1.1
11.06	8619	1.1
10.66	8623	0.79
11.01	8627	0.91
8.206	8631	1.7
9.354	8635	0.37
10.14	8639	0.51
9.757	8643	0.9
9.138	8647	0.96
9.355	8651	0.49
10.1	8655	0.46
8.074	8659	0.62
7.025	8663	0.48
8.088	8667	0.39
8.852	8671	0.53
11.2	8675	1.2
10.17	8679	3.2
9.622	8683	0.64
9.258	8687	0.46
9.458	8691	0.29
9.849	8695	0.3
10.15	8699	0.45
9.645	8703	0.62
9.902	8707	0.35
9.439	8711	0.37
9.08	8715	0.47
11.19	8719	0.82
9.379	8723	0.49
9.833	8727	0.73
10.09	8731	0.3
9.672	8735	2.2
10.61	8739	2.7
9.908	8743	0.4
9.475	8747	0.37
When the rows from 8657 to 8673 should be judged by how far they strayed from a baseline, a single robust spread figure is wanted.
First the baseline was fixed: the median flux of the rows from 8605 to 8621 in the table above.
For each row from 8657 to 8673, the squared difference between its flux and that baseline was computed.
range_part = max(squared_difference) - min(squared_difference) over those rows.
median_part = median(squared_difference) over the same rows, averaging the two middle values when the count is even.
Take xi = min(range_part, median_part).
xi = 2.51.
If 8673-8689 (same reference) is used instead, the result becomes 0.21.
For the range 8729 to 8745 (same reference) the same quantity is 0.12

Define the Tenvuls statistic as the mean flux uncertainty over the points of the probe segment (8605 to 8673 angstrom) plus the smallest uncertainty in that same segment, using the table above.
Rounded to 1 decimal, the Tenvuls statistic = 1.0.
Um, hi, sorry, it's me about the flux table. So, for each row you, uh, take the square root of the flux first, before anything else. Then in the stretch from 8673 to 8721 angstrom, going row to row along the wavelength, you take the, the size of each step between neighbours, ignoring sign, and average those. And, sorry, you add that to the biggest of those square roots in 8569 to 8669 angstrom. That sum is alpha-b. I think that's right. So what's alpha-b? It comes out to 3.42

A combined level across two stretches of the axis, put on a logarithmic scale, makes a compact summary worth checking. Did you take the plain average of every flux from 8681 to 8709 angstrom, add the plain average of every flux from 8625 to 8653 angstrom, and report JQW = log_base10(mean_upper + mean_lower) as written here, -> 1.28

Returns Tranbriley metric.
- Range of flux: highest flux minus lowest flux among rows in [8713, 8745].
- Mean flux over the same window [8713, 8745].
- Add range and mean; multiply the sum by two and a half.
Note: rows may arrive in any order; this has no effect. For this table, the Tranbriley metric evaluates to 30.2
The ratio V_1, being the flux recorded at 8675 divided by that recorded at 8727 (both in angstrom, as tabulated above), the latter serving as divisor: 1.14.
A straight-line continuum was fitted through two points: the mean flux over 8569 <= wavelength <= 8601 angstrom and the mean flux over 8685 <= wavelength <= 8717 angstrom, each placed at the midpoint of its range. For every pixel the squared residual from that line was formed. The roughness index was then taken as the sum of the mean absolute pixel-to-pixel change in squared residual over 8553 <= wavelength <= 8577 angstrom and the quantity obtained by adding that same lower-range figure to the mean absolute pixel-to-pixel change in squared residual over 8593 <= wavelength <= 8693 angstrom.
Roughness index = 1.2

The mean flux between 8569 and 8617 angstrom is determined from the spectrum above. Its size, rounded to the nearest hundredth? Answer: 9.75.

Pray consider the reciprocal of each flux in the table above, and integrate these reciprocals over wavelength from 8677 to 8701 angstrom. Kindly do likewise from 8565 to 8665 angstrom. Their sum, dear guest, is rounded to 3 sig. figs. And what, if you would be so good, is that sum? 12.9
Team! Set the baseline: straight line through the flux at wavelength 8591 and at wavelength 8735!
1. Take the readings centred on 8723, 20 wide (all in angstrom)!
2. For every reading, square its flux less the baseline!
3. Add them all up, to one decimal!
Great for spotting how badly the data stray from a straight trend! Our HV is 2.9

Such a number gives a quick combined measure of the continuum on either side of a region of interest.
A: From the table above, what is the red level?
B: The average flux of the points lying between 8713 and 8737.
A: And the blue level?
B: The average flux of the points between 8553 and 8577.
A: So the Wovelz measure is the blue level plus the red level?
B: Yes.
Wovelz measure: 19.7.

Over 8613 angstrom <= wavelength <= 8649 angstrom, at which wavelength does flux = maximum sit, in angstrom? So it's 8619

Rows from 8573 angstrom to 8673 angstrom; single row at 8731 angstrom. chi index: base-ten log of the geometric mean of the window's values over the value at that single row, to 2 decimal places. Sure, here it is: -0.03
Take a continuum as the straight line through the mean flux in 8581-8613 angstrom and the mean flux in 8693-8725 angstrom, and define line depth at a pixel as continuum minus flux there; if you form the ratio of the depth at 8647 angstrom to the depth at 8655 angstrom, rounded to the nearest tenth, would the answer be -2.3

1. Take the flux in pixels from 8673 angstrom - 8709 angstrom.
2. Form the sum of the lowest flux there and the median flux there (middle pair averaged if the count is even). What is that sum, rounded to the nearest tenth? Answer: 19.1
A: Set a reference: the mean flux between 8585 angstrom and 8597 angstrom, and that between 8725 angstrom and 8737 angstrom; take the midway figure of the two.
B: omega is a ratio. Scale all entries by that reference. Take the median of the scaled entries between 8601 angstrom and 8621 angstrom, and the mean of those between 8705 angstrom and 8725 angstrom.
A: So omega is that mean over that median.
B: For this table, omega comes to 1.01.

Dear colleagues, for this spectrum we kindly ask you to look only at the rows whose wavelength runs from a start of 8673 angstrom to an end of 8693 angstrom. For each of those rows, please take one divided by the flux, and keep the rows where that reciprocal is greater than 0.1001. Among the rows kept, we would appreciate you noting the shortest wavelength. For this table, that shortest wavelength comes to 8683 angstrom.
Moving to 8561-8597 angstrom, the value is 8571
